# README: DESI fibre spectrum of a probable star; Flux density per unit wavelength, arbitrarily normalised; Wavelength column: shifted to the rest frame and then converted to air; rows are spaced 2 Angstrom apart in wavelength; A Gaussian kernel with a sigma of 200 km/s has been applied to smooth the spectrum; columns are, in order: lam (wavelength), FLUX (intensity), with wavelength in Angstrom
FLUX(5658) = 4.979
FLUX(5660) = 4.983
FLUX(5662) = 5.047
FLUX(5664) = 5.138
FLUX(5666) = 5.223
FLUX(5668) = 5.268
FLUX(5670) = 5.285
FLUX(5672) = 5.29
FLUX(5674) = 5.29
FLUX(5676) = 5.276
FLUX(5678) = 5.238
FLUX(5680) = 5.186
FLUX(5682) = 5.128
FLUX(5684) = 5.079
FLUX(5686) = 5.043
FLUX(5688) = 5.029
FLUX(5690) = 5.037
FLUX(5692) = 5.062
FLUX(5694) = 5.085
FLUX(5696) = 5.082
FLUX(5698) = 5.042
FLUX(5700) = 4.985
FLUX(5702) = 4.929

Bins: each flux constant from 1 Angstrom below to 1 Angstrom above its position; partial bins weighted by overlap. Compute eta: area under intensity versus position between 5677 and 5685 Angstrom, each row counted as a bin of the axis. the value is 41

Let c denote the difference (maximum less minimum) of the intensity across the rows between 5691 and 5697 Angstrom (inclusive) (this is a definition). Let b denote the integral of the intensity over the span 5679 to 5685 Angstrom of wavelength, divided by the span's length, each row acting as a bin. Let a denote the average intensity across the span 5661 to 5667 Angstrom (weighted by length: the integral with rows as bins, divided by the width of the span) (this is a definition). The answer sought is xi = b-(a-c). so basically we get 0.018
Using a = 5.14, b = 5.13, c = 0.023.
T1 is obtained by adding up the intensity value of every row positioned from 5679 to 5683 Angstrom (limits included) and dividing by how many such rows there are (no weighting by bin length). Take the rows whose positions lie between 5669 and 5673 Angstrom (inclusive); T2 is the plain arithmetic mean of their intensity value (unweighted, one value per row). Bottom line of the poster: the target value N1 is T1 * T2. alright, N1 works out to 27.3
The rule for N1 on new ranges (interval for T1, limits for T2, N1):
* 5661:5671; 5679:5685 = 26.6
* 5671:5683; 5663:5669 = 27.3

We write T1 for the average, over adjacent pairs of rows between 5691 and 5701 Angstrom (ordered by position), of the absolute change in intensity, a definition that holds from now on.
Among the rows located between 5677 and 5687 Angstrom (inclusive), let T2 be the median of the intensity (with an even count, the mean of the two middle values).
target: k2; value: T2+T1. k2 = 5.16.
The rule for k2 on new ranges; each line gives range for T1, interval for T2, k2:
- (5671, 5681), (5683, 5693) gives 5.07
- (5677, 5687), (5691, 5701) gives 5.11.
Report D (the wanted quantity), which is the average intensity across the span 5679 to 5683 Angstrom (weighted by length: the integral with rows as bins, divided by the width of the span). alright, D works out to 5.16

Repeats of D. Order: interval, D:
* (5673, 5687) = 5.18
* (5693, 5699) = 5.07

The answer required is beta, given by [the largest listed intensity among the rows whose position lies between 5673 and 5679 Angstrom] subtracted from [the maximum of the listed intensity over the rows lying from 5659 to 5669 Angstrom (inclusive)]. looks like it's -0.02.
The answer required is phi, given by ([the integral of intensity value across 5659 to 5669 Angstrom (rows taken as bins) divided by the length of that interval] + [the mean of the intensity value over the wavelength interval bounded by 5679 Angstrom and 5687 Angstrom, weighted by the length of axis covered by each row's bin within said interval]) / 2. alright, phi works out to 5.12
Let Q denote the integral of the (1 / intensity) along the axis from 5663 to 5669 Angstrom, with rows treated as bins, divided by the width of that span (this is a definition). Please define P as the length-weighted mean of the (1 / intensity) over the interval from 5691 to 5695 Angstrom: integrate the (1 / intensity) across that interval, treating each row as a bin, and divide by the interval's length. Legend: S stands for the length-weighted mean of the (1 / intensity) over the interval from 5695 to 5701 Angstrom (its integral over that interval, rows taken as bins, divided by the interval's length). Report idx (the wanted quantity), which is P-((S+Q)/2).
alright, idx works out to 0.0018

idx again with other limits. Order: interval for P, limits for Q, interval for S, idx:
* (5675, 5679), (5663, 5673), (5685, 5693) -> -0.0043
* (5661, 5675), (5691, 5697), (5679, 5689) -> -0.0051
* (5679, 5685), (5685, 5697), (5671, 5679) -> 0.0012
